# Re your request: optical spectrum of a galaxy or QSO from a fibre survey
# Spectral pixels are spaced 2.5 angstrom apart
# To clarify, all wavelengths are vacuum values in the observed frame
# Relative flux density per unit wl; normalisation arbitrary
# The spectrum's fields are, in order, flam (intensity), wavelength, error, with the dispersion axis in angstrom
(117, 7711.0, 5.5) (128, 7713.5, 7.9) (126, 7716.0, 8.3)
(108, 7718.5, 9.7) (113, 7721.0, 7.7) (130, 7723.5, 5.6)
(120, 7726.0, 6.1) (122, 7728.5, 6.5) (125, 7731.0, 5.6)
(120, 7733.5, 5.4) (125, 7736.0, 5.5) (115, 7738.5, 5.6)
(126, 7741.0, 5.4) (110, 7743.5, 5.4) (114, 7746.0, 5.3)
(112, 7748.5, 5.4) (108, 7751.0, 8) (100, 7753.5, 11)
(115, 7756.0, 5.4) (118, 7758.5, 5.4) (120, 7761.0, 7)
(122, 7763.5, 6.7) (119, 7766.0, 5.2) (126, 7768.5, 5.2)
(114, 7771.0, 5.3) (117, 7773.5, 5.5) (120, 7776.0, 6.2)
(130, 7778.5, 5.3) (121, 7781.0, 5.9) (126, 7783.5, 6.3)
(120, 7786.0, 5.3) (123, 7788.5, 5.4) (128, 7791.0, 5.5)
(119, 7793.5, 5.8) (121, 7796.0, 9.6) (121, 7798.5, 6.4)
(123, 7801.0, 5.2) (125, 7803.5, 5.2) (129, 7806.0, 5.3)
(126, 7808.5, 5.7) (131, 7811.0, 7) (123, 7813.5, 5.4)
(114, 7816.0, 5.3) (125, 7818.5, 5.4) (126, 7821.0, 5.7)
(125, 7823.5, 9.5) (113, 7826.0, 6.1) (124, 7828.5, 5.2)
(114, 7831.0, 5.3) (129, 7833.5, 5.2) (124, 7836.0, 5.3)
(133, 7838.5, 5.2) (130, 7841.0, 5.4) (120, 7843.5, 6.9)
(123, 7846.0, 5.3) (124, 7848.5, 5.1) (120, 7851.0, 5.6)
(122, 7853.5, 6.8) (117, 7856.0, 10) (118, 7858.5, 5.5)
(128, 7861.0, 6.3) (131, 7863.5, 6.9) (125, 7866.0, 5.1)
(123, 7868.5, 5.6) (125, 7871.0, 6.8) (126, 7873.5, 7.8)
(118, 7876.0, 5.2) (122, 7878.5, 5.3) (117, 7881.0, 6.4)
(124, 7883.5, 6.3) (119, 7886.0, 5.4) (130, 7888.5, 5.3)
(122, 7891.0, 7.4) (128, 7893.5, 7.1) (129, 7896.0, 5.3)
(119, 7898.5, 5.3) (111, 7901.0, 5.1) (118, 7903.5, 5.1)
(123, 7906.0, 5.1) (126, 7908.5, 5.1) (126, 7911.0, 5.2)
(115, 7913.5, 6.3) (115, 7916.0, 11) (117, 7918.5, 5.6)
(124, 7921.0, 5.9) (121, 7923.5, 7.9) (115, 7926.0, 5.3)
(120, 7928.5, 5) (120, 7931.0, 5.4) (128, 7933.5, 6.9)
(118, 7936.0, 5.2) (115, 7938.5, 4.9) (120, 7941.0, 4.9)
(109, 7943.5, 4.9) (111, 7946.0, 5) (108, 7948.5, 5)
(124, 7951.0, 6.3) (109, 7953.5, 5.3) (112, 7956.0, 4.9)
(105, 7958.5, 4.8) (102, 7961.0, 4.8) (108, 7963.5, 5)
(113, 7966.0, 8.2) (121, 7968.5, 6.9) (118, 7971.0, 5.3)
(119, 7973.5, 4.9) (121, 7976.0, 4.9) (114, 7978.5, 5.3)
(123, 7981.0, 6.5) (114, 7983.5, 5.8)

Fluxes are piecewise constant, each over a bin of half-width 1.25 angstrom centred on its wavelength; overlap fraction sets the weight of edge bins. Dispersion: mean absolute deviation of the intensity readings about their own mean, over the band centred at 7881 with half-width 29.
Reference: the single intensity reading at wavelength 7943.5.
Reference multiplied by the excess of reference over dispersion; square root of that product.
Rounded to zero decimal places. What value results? 107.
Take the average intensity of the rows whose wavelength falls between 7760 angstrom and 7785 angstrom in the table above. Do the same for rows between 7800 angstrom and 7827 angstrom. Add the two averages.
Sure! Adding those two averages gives 245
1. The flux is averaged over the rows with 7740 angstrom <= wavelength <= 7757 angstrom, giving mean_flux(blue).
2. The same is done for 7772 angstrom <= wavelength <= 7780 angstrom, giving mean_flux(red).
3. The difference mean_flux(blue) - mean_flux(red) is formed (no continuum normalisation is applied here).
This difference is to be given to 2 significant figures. -10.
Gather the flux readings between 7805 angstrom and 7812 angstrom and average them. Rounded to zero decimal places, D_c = 129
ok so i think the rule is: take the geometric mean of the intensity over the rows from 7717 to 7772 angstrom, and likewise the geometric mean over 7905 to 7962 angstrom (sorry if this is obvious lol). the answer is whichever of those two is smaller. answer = 116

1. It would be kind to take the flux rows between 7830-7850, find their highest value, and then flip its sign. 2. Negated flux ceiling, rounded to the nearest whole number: -133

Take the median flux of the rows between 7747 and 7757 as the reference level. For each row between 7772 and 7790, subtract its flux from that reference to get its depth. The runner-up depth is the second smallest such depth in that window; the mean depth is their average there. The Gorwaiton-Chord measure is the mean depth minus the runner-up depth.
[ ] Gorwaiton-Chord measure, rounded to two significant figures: 3.6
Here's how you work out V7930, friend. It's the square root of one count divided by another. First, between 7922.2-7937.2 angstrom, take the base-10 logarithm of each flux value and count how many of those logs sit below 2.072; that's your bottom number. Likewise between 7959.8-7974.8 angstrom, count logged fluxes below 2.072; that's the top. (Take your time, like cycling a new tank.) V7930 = 1.4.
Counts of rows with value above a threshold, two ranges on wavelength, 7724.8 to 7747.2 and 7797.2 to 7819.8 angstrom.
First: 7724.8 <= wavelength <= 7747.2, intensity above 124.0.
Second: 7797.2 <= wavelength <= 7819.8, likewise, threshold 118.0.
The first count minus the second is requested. -5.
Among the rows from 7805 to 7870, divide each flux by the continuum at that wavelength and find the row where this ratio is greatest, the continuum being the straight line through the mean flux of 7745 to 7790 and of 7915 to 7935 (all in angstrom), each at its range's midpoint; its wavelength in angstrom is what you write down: 7838.5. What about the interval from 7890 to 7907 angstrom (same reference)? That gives 7896.0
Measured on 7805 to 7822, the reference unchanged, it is 7811.0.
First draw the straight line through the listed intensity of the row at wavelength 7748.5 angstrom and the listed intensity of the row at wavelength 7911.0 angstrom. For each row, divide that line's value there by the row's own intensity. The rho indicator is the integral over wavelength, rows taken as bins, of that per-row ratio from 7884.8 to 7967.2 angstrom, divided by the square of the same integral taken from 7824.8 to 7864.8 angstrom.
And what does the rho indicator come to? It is 0.058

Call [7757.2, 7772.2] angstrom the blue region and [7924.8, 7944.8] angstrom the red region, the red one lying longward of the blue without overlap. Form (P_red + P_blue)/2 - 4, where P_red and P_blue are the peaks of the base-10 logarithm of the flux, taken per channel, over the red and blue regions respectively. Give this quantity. -1.90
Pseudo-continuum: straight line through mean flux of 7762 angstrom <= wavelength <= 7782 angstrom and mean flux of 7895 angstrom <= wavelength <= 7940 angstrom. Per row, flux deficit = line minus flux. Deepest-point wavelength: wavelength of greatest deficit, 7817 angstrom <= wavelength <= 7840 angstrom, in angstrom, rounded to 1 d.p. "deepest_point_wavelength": 7826.0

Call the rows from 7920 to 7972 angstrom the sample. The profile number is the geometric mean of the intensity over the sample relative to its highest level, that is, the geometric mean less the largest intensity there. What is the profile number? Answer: -12.9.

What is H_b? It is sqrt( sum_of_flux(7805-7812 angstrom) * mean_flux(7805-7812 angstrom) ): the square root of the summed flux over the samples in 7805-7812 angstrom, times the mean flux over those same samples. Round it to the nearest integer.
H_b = 223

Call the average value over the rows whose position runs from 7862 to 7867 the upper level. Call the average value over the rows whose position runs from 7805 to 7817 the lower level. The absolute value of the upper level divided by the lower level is 1.027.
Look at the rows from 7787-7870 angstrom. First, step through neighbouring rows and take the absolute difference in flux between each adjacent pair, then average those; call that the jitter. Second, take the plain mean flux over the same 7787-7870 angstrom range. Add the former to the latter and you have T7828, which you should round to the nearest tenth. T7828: 129.0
